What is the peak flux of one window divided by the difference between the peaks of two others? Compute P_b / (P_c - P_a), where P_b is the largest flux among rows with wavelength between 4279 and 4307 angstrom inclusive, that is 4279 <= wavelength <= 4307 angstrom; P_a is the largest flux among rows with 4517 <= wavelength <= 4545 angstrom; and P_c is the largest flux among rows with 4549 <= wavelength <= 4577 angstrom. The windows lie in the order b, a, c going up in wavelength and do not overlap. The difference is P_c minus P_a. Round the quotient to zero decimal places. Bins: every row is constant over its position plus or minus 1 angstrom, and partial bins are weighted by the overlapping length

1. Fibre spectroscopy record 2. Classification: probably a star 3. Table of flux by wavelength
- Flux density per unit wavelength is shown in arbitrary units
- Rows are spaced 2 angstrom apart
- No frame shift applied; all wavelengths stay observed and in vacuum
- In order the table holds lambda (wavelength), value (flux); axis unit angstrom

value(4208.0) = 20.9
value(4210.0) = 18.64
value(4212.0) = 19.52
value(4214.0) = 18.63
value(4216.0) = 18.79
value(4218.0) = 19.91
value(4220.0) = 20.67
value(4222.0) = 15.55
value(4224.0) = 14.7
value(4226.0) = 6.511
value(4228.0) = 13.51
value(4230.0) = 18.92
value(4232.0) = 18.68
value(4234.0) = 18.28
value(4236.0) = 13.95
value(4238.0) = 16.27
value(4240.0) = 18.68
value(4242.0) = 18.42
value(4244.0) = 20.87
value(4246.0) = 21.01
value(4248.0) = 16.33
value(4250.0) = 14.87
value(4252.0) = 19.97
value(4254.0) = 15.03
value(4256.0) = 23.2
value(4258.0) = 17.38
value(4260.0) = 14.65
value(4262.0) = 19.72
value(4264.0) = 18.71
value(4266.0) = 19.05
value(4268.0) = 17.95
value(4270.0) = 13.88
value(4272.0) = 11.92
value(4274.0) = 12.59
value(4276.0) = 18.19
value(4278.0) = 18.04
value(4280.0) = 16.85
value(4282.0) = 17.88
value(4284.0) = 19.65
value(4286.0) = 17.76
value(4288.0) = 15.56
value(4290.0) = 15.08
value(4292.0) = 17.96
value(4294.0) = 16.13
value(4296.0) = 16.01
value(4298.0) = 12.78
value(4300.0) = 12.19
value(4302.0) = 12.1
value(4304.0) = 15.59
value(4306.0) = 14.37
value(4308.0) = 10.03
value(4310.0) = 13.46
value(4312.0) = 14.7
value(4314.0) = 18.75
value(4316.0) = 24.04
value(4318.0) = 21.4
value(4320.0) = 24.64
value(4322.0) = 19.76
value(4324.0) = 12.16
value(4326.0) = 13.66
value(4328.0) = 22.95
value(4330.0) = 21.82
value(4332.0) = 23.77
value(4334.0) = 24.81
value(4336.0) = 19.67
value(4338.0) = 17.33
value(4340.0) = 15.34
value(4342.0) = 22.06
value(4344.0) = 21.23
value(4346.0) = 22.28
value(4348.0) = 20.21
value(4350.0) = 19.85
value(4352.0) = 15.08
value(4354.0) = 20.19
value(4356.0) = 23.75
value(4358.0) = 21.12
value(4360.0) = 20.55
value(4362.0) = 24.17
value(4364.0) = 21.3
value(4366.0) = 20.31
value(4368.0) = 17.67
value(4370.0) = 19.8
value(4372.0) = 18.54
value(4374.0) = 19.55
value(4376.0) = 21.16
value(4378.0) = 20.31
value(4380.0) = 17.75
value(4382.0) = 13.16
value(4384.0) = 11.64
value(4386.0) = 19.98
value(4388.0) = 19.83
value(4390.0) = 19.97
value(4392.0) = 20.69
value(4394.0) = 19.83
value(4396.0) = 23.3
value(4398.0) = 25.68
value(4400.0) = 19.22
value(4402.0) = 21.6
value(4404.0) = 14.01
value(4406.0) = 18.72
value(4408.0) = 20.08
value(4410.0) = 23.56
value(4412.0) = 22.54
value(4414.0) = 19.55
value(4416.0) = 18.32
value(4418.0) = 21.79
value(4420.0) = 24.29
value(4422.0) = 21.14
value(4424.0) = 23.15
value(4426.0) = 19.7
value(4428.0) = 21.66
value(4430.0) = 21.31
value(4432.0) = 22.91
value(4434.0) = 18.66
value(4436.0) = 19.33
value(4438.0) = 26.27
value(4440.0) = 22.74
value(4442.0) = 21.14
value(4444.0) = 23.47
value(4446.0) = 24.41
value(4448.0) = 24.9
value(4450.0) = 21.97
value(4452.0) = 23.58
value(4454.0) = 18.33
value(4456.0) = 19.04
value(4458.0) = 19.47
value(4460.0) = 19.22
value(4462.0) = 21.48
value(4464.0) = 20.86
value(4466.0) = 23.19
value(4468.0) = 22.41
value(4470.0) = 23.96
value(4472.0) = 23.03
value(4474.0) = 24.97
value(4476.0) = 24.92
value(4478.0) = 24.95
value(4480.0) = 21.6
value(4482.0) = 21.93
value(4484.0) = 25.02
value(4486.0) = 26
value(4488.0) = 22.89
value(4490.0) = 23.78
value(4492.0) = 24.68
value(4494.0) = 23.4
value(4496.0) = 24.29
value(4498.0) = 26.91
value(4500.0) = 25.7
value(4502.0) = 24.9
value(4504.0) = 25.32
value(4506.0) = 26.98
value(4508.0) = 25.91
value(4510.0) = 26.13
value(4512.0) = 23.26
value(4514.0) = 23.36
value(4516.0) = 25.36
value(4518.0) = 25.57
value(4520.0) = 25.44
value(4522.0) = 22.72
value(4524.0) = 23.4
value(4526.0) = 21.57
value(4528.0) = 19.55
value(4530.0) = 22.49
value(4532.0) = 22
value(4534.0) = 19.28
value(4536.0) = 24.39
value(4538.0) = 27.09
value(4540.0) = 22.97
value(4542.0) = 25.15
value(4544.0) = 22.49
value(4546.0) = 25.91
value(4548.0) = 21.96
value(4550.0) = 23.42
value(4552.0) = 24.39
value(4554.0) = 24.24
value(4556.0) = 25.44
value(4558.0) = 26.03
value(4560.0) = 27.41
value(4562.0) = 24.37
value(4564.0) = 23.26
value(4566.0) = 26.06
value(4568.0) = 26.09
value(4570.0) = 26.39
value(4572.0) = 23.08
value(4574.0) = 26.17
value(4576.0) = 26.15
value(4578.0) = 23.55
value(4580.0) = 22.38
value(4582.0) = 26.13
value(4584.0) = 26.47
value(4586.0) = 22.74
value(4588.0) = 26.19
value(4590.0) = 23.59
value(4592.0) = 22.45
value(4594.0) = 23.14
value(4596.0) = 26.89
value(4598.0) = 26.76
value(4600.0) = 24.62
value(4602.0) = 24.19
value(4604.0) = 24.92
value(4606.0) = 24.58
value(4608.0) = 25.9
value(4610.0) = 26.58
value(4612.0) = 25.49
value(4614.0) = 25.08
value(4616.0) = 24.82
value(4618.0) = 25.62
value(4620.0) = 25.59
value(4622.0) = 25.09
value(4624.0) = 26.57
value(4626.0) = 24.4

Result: 61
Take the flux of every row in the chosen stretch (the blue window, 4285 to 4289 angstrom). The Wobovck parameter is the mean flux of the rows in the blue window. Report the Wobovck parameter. 16.7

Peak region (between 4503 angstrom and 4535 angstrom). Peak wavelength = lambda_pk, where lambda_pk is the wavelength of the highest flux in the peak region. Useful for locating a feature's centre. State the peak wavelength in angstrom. 4506.0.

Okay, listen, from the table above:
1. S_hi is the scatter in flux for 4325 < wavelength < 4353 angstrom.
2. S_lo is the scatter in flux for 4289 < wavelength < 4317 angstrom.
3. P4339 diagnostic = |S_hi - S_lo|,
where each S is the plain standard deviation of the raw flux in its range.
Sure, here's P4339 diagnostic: 0.0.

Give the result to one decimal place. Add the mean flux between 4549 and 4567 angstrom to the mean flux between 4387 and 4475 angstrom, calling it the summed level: 46.4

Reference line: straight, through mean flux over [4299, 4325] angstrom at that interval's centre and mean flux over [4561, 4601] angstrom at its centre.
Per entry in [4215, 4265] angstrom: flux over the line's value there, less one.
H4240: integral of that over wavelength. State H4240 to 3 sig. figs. 11.4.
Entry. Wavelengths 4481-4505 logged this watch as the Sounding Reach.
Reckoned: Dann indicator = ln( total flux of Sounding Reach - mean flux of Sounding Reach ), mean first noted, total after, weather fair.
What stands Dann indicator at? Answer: 5.60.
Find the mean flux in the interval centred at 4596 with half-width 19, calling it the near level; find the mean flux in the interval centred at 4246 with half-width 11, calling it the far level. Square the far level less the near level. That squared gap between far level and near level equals 46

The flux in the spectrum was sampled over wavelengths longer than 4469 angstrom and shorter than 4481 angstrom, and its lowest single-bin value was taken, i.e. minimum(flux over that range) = 21.6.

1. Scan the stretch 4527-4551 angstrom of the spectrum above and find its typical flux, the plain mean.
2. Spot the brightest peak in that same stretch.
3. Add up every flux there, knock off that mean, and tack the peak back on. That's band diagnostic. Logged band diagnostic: 281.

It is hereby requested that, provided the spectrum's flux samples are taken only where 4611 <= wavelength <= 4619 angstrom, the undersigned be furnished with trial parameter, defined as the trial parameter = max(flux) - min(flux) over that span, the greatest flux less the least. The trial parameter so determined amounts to 0.8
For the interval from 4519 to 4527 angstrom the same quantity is 3.9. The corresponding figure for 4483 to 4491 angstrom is 3.1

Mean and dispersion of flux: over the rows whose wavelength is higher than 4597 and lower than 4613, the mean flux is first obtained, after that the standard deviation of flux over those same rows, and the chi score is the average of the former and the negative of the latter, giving 12.2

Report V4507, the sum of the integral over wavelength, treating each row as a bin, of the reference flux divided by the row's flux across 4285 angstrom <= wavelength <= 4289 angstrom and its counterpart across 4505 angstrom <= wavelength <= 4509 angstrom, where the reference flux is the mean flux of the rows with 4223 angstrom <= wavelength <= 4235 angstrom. 5.93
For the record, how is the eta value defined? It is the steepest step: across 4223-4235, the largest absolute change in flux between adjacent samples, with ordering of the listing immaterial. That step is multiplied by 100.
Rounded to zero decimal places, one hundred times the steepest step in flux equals 819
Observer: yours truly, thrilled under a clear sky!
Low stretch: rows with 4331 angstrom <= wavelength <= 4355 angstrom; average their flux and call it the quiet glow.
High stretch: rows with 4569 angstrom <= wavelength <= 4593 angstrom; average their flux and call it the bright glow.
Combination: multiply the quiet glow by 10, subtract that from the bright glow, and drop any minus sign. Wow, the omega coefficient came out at 177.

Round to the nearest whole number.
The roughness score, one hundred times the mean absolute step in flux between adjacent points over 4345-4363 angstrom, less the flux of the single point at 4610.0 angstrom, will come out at 257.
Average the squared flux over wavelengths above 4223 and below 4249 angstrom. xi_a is 290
